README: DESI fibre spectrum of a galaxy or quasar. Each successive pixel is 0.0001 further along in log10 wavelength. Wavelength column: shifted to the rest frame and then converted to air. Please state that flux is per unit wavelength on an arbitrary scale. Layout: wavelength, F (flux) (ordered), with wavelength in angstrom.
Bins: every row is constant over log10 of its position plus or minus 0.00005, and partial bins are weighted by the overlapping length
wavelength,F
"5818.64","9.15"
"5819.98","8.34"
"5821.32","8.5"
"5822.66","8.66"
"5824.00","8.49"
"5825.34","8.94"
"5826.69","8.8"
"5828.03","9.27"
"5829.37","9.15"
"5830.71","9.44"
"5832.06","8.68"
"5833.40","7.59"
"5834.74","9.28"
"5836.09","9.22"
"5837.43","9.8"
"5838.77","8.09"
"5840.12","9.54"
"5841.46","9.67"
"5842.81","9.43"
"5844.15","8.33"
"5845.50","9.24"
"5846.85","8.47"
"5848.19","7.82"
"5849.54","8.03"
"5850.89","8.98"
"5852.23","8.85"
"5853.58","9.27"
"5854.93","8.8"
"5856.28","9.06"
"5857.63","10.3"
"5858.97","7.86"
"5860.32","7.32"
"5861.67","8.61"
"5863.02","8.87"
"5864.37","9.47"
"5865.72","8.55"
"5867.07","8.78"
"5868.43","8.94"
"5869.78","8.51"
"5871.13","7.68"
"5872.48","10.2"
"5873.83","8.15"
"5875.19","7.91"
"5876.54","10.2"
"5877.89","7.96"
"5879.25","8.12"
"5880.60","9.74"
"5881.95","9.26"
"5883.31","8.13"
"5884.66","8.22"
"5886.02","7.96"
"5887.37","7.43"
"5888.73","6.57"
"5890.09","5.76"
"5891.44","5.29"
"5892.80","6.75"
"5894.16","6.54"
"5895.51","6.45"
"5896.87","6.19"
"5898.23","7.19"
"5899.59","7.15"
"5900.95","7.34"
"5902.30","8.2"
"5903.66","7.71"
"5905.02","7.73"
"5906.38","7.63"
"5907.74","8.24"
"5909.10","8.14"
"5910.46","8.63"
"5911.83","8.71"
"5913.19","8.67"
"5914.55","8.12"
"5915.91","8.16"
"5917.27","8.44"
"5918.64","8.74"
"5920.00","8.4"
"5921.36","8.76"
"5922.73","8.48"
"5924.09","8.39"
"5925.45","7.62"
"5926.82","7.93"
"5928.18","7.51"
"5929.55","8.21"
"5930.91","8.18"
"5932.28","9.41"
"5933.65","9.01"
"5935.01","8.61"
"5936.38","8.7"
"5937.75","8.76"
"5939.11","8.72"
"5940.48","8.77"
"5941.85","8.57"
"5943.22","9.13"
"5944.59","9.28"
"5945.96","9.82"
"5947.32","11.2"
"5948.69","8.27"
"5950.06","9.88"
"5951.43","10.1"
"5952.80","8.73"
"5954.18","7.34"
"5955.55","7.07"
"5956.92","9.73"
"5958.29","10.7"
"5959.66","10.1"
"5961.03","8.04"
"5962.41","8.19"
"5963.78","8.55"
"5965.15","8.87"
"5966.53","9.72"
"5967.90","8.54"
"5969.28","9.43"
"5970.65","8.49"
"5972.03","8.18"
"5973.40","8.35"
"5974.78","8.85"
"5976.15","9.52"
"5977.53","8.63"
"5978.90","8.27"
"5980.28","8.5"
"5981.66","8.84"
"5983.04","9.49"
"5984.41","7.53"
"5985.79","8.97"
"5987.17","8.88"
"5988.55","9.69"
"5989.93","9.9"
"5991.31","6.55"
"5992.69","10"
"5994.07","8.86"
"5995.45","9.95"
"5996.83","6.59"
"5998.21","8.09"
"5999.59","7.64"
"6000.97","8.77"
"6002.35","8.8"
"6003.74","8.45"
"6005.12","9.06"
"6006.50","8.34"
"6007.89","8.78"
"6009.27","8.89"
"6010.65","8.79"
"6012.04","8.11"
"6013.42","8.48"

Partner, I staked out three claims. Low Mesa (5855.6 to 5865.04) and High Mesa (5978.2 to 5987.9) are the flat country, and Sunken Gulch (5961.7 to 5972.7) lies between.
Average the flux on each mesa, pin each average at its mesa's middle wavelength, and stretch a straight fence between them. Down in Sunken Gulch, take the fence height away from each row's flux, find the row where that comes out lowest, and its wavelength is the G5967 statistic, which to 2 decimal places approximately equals 5962.41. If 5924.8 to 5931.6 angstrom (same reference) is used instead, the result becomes 5928.18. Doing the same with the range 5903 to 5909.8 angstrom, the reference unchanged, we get 5906.38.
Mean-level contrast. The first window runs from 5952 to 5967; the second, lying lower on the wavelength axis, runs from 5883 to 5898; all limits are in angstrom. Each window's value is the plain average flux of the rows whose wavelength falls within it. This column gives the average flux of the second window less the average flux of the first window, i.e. -2.0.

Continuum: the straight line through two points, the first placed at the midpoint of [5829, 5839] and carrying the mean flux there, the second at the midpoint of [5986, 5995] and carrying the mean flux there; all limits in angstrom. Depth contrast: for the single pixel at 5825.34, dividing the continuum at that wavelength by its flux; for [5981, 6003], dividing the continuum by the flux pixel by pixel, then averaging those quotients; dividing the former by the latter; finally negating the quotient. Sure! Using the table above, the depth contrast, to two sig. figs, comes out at -0.94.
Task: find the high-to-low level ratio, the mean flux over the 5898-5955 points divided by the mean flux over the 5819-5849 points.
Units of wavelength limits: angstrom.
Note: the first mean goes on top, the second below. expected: 0.96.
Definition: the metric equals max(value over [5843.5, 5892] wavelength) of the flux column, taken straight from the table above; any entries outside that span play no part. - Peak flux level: 10.3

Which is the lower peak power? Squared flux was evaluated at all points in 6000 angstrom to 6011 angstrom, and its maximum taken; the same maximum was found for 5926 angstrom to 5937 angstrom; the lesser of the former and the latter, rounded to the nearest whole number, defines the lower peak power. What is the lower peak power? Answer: 82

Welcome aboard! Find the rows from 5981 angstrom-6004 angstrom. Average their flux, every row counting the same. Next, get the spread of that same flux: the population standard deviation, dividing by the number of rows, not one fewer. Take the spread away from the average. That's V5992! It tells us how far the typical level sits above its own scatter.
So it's 7.61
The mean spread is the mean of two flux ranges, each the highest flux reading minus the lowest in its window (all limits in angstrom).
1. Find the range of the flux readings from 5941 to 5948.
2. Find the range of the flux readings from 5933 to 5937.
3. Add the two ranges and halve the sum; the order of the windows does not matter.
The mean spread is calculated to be 1.5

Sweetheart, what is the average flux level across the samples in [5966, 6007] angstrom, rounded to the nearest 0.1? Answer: 8.7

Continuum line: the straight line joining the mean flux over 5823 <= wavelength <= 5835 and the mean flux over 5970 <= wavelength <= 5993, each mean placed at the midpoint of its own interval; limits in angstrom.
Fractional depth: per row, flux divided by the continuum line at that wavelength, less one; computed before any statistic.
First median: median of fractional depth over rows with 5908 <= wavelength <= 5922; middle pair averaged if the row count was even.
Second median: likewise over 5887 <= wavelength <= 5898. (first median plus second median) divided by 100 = -0.0029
